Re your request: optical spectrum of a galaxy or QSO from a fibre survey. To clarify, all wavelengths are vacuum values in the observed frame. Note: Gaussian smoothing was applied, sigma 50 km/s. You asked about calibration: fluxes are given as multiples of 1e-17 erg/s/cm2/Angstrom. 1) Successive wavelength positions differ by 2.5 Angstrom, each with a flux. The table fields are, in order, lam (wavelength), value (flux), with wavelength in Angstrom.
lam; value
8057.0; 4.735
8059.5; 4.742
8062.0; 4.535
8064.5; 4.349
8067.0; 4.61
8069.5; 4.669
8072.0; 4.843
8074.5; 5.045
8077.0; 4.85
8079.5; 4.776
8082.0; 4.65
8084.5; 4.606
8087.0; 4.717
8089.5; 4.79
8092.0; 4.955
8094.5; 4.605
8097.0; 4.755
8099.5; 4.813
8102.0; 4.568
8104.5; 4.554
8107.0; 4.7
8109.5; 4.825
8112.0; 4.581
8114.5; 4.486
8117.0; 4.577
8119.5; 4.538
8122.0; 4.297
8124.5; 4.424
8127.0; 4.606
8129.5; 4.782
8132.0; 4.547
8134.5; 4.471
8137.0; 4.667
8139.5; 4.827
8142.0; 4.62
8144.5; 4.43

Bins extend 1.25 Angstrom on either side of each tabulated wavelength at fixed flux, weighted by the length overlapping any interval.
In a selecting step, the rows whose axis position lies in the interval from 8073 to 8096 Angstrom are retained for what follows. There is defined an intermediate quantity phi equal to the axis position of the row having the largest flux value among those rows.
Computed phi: 8074.5 Angstrom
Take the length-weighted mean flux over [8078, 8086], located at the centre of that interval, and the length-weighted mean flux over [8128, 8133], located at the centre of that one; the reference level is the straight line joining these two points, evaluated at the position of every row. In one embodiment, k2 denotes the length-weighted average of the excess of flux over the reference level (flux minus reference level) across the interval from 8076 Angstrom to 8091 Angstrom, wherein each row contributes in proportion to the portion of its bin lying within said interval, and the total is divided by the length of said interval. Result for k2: 0.05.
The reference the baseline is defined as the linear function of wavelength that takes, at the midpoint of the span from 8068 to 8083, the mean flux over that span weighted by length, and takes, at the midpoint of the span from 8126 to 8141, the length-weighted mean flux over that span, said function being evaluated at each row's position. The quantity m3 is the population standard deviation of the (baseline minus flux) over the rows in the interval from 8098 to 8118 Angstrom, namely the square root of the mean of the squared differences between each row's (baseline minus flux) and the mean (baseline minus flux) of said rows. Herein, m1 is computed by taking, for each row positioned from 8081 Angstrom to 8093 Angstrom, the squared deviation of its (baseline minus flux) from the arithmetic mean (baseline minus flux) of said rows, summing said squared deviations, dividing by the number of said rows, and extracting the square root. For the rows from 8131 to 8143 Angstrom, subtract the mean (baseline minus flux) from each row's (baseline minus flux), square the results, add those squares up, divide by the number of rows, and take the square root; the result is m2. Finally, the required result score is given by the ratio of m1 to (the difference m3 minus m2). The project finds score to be -10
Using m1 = 0.131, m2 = 0.126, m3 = 0.112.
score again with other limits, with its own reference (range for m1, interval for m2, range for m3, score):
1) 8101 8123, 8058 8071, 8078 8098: -6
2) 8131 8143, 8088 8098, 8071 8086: 9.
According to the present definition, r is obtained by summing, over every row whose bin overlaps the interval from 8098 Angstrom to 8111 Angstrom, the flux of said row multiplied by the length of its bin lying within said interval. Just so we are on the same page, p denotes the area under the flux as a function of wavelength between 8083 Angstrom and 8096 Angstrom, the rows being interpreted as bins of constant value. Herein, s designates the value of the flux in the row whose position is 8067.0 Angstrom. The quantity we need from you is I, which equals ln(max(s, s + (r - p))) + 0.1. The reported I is 1.63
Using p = 61.5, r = 61.0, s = 4.61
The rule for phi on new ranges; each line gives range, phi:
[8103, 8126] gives 8109.5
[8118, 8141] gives 8139.5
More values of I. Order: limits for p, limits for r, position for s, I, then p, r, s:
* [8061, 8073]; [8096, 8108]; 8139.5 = 1.85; 55.2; 56.1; 4.827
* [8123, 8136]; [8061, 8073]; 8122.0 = 1.56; 59.3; 55.2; 4.297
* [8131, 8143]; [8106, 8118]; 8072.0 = 1.69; 55.5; 55.6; 4.843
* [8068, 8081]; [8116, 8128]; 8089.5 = 1.67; 62.8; 53.8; 4.79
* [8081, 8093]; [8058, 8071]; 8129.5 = 2.12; 56.9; 59.7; 4.782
